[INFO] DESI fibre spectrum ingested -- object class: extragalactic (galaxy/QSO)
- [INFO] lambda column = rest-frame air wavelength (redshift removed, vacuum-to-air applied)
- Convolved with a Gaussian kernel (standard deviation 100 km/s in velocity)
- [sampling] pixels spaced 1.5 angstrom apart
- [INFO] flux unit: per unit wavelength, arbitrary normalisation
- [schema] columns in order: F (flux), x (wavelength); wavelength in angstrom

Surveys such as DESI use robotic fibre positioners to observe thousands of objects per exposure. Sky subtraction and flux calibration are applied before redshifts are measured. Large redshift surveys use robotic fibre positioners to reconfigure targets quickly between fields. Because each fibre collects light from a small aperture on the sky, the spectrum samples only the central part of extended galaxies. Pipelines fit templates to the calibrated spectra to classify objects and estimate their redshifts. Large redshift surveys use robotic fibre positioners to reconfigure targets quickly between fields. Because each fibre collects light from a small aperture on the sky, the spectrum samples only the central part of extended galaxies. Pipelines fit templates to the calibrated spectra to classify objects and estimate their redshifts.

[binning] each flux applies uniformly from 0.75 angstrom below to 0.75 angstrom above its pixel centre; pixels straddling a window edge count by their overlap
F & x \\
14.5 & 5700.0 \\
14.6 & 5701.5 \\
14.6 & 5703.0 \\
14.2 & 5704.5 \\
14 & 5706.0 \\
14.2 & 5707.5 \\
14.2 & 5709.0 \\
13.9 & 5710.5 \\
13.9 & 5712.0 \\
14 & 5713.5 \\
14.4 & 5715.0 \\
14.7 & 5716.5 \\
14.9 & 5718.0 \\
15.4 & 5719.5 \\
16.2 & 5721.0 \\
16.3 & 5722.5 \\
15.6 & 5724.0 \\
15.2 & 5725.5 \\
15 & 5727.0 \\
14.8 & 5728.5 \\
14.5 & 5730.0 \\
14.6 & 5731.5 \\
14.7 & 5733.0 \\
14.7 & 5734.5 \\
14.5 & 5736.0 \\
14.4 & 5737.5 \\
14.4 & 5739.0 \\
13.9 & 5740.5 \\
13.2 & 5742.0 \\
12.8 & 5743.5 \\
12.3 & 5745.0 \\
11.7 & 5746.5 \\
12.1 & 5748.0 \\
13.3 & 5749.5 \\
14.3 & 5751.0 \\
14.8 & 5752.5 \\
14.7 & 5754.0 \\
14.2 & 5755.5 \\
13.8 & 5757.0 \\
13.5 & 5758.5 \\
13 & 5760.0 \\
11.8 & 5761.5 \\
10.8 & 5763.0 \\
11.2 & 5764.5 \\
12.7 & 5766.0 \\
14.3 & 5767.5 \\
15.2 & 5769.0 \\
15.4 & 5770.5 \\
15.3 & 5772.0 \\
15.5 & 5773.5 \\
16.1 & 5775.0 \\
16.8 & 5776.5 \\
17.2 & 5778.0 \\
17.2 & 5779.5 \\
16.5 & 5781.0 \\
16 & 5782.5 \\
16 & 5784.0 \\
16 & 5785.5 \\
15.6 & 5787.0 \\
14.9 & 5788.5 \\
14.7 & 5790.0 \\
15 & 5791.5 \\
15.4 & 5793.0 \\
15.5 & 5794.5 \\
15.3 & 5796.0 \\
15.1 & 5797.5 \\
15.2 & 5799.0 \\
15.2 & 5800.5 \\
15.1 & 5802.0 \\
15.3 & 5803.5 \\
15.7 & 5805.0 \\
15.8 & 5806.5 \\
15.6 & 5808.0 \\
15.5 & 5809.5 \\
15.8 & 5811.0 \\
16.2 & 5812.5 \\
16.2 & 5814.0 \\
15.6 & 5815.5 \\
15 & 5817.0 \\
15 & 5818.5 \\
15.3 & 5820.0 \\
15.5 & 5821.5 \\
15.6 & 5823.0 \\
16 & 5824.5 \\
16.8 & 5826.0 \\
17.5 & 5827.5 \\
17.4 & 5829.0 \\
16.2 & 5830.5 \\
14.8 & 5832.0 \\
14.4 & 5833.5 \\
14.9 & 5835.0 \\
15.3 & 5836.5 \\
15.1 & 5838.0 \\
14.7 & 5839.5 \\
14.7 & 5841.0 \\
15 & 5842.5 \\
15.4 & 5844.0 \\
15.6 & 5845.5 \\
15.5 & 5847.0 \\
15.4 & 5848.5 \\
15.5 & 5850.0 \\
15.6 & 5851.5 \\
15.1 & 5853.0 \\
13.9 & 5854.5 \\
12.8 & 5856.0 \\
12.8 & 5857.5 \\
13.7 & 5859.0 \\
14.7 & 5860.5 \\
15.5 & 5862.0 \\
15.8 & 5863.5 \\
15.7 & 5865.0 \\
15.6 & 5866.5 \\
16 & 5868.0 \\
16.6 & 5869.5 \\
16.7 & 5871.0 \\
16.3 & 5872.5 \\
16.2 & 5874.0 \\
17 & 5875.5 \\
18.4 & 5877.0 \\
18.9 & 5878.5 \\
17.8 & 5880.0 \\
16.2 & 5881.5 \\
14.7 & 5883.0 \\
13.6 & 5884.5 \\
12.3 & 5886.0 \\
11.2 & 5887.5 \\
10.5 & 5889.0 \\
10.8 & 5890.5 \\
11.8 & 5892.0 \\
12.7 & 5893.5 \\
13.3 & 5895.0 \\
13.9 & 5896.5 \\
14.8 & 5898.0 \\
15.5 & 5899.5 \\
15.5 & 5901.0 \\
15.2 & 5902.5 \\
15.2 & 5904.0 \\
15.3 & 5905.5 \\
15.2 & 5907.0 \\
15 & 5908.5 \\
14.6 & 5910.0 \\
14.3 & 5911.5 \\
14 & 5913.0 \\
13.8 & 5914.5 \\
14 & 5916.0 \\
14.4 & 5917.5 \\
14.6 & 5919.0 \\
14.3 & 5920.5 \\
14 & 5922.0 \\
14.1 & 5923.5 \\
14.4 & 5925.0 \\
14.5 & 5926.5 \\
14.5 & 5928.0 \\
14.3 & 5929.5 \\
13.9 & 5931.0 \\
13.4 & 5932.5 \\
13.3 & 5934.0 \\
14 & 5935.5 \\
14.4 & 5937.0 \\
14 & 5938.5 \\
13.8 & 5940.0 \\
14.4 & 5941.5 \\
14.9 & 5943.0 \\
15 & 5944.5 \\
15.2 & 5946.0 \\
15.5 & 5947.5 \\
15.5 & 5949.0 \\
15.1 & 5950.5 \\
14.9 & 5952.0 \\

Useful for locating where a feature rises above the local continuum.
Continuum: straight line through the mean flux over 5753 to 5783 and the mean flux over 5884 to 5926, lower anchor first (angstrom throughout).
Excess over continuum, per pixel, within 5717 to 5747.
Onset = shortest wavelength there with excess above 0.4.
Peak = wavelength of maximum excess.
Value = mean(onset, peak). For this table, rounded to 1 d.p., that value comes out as 5721.0 angstrom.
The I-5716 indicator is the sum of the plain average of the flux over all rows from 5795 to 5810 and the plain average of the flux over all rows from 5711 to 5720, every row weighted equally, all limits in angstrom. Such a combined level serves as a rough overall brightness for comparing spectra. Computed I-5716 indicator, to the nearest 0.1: 29.9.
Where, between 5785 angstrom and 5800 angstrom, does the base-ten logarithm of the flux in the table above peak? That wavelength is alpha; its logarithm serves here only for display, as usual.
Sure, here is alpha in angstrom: 5785.5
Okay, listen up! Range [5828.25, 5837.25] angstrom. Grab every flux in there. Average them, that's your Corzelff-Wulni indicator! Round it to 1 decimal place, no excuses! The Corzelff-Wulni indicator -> 15.5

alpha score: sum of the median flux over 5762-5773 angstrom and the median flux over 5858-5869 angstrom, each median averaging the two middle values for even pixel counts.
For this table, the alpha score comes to 29.9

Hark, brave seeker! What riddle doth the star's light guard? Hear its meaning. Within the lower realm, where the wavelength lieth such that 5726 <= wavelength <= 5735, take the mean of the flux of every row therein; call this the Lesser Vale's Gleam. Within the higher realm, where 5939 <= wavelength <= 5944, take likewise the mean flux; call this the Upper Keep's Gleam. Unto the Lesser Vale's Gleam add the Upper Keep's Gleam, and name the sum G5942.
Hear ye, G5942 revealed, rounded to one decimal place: 29.1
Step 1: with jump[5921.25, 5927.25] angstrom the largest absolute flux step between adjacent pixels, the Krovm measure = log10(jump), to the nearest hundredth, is -0.52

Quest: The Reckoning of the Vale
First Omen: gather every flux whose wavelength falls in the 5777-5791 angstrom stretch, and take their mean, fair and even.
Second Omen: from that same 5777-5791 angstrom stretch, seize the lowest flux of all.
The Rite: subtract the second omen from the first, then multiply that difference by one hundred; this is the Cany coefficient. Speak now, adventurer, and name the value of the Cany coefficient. 131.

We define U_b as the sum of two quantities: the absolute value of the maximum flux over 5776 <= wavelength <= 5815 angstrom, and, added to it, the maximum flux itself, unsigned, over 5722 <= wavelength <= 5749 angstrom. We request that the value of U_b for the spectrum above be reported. 33.5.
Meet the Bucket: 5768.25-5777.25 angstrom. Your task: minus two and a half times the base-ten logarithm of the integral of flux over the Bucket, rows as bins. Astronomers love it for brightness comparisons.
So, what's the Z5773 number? -5.4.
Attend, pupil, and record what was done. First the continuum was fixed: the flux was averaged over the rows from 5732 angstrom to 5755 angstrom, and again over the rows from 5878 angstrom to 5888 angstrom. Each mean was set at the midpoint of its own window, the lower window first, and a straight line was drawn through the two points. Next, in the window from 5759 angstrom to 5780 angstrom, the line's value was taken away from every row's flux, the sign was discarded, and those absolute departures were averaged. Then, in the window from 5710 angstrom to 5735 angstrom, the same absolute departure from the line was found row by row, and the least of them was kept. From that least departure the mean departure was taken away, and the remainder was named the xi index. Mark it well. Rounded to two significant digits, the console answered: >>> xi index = -1.5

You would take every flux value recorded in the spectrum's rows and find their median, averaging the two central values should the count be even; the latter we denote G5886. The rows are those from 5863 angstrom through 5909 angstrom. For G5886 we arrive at 15.30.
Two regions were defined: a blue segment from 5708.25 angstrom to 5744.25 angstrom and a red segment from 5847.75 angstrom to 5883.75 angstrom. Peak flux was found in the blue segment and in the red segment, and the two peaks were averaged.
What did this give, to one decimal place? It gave 17.6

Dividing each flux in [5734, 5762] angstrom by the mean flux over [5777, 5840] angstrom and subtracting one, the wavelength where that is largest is 5752.5 angstrom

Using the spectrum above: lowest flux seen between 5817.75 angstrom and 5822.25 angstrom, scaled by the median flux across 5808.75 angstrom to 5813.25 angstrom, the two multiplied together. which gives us 237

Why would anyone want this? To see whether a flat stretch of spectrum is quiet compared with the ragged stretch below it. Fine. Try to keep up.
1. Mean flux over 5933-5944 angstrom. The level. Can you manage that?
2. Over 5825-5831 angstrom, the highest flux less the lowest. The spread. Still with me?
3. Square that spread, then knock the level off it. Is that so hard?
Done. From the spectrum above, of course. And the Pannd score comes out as -12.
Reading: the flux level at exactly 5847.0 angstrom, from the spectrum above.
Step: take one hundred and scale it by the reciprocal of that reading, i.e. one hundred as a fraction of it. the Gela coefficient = 6.5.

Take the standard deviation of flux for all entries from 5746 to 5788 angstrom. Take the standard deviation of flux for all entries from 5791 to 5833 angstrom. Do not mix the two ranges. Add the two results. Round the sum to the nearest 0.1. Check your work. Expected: 2.5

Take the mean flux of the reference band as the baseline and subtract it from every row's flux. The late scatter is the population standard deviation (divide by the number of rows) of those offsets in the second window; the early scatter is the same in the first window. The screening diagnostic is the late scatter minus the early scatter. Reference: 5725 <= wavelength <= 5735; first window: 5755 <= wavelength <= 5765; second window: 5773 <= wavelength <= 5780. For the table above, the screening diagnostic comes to -0.58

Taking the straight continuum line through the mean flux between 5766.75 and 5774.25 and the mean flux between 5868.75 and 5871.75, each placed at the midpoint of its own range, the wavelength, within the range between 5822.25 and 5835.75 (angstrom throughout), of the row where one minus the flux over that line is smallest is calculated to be 5827.5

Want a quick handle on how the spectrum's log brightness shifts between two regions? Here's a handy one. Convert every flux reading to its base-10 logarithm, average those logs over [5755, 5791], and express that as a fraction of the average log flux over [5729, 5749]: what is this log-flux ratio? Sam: 1.03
